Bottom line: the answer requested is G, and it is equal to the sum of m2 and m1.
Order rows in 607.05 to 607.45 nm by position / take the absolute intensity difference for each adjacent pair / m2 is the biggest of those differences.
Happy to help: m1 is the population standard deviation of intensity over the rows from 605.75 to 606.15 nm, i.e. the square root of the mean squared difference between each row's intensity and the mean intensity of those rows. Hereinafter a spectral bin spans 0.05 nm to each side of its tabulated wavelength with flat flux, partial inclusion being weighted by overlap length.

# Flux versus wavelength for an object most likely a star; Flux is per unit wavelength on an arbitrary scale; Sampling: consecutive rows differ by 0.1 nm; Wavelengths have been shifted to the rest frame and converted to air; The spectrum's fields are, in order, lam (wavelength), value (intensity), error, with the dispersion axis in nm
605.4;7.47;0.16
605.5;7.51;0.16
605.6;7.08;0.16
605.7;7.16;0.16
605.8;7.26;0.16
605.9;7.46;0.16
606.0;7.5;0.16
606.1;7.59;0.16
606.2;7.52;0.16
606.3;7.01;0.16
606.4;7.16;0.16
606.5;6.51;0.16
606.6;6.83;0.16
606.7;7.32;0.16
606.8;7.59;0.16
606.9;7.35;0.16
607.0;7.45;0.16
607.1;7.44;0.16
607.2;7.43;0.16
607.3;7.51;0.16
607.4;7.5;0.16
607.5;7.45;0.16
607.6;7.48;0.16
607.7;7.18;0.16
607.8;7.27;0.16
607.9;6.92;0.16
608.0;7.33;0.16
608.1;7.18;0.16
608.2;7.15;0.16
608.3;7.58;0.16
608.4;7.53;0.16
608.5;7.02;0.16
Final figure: 0.20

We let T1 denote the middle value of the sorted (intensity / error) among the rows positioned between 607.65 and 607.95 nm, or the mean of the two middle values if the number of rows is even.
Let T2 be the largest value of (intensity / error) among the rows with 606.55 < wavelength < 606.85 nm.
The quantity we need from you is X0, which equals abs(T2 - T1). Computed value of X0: 2.56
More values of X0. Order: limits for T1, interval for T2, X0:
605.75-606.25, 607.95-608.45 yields 0.50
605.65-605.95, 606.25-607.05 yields 2.06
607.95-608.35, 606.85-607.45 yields 1.59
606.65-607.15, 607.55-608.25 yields 0.25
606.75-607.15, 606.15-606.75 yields 0.47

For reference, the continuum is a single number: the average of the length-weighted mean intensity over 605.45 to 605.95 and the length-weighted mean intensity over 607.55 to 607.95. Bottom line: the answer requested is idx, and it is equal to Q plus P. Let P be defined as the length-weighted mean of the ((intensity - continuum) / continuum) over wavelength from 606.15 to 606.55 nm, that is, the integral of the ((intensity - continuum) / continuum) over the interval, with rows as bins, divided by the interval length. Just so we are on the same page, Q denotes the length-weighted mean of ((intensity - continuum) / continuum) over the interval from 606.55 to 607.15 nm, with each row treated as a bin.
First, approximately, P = -0.028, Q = 0.011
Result -0.02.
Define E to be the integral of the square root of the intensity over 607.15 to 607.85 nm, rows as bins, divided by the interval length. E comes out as 2.721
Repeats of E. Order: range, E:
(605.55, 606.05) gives 2.700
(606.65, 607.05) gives 2.725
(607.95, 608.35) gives 2.704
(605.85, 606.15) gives 2.742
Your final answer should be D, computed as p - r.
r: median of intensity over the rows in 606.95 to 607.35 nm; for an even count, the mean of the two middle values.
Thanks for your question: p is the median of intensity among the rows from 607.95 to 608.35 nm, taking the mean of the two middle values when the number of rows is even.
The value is -0.19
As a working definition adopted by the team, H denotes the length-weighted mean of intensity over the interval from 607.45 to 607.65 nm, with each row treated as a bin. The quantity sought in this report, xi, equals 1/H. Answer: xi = 0.134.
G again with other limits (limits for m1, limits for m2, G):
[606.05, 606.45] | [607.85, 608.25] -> 0.65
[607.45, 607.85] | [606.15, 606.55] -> 0.77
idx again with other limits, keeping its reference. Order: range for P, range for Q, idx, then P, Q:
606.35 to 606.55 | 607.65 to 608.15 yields -0.07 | -0.058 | -0.011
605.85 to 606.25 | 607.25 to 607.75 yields 0.06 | 0.036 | 0.024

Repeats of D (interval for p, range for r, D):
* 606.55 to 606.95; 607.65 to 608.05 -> 0.11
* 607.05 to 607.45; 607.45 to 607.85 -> 0.11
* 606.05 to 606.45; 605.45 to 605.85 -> 0.13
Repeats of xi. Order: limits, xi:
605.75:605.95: 0.136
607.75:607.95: 0.141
